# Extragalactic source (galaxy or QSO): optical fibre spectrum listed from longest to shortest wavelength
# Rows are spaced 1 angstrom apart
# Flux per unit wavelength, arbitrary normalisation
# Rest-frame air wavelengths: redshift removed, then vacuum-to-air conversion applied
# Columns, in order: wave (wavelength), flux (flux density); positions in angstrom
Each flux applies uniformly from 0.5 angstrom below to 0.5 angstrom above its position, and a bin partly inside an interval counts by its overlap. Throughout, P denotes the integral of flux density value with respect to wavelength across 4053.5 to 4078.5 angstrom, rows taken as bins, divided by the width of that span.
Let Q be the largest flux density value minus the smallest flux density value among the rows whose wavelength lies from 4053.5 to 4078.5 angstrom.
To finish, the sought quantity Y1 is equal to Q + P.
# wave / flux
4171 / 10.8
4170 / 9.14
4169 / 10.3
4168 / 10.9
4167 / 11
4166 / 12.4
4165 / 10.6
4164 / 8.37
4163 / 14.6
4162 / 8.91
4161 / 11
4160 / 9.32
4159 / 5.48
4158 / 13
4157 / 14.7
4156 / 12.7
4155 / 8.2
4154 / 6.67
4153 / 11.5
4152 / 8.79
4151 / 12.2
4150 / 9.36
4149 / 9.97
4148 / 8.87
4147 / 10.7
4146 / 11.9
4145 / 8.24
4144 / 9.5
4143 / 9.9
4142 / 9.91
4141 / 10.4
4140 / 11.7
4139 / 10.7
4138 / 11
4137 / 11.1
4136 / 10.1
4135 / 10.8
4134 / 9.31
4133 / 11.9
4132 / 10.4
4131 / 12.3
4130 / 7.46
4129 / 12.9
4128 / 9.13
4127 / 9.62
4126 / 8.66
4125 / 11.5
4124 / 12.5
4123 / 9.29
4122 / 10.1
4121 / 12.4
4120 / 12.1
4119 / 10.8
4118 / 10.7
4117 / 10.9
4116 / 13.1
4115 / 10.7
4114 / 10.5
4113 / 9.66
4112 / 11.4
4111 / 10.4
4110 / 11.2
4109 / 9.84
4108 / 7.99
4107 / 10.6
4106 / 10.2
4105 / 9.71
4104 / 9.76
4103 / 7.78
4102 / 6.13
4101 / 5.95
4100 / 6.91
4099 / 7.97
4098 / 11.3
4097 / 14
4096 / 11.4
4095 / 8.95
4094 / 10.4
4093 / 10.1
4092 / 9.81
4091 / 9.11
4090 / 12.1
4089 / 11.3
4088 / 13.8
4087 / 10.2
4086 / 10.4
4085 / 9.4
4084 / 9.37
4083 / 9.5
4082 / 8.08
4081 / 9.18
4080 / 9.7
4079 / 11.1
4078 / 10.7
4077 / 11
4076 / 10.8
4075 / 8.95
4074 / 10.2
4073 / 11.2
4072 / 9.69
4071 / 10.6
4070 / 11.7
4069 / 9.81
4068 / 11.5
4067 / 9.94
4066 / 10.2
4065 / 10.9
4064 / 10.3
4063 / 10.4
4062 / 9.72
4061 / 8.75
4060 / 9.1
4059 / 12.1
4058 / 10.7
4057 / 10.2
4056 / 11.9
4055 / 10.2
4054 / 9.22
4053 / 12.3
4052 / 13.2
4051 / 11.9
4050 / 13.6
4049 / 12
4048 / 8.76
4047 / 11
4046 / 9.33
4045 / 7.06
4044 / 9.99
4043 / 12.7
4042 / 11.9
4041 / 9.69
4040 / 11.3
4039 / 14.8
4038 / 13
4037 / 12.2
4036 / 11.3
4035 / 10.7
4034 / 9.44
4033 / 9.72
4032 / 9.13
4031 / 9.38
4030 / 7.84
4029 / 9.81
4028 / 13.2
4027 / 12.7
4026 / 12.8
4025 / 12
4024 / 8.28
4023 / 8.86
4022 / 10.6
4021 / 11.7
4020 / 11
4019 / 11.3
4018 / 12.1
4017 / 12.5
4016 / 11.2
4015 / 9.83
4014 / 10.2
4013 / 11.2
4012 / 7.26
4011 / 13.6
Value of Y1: 13.7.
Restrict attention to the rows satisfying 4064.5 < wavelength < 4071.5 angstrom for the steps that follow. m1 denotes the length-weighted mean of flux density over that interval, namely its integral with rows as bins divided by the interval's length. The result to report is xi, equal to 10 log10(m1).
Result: 10.3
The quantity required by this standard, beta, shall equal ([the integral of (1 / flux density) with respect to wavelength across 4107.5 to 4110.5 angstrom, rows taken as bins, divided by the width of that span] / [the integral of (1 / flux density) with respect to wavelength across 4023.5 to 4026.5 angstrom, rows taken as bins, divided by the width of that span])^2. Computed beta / 1.25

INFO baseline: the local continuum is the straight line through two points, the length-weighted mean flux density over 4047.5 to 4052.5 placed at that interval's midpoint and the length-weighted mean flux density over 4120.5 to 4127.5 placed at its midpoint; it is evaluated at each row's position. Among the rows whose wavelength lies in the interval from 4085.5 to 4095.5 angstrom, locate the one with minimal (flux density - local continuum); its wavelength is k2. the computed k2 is 4095 angstrom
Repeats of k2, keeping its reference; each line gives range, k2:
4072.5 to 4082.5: 4082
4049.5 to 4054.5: 4054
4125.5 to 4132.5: 4130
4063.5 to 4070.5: 4069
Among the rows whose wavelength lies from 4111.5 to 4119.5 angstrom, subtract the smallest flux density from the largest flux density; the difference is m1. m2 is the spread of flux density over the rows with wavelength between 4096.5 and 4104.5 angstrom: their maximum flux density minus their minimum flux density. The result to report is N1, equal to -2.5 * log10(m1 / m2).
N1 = 0.92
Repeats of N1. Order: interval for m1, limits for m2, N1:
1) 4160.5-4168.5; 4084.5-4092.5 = -0.31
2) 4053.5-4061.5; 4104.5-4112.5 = 0.02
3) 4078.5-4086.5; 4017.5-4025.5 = 0.26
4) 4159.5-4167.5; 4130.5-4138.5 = -0.80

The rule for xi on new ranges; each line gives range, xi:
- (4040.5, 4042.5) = 10.3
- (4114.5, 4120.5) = 10.6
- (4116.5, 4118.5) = 10.3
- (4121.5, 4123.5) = 9.9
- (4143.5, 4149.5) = 9.9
